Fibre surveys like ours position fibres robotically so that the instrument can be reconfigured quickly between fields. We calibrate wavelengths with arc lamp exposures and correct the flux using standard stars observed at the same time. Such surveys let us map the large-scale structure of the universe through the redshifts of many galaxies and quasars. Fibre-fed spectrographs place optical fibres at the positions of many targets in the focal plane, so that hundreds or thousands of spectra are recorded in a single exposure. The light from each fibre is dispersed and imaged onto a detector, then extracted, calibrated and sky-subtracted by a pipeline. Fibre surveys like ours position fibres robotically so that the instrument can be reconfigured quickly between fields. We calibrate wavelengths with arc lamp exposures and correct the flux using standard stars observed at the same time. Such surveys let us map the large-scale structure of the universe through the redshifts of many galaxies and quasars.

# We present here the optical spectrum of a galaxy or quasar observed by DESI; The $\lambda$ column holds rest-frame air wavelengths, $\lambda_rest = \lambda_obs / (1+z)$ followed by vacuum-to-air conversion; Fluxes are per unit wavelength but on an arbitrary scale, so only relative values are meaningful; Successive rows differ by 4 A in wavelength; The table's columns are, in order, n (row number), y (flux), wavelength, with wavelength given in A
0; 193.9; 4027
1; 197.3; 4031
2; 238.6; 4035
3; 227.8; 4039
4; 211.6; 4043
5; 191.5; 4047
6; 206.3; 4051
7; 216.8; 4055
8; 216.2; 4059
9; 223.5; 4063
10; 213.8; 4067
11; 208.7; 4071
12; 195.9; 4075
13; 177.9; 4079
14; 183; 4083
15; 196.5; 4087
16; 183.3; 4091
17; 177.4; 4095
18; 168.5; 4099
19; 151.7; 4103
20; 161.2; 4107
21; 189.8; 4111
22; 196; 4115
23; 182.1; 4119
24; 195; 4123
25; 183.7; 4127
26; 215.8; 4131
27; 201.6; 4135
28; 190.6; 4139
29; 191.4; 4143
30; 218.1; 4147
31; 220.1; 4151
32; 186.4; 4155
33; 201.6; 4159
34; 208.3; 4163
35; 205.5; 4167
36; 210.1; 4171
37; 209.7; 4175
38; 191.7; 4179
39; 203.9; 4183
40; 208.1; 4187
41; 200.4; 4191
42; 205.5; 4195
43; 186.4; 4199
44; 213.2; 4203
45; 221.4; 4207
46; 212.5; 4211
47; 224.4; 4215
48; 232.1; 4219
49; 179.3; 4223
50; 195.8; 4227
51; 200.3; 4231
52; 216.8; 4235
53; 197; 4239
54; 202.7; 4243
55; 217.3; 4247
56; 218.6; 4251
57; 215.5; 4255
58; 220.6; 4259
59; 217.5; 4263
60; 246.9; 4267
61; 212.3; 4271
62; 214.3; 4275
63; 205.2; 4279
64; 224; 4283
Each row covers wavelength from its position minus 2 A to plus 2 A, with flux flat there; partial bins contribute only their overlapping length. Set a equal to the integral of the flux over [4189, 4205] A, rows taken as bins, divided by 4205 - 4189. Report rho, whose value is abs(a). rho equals 201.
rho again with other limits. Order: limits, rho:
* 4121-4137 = 199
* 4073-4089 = 188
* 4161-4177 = 208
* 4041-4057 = 207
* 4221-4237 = 198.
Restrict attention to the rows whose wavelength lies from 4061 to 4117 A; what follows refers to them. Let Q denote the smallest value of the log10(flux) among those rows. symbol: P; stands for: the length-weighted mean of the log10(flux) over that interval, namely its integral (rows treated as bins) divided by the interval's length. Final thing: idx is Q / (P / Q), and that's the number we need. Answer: 2.09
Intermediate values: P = 2.27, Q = 2.18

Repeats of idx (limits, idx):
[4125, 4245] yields 2.20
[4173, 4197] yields 2.26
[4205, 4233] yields 2.19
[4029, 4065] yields 2.24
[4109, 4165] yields 2.22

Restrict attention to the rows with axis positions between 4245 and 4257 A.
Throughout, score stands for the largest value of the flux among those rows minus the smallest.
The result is 3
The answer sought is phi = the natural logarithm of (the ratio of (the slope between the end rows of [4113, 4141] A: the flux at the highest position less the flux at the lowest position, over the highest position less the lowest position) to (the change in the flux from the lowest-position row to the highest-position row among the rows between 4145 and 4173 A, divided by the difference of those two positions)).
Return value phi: -0.4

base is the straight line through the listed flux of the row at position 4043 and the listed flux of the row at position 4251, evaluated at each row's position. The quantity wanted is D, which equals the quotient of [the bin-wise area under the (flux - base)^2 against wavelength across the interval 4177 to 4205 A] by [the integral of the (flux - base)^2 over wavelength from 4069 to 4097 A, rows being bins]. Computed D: 0.442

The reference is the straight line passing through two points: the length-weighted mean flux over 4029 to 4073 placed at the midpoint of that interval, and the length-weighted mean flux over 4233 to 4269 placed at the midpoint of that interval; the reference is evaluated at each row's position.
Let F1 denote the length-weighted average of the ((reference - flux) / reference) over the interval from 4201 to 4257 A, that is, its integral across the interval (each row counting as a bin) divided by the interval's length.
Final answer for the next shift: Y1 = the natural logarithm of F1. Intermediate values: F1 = 0.028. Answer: -3.6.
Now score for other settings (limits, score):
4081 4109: 45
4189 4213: 35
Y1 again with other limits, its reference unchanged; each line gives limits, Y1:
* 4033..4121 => -2.5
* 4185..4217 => -3.4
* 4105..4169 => -2.5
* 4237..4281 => -4.8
